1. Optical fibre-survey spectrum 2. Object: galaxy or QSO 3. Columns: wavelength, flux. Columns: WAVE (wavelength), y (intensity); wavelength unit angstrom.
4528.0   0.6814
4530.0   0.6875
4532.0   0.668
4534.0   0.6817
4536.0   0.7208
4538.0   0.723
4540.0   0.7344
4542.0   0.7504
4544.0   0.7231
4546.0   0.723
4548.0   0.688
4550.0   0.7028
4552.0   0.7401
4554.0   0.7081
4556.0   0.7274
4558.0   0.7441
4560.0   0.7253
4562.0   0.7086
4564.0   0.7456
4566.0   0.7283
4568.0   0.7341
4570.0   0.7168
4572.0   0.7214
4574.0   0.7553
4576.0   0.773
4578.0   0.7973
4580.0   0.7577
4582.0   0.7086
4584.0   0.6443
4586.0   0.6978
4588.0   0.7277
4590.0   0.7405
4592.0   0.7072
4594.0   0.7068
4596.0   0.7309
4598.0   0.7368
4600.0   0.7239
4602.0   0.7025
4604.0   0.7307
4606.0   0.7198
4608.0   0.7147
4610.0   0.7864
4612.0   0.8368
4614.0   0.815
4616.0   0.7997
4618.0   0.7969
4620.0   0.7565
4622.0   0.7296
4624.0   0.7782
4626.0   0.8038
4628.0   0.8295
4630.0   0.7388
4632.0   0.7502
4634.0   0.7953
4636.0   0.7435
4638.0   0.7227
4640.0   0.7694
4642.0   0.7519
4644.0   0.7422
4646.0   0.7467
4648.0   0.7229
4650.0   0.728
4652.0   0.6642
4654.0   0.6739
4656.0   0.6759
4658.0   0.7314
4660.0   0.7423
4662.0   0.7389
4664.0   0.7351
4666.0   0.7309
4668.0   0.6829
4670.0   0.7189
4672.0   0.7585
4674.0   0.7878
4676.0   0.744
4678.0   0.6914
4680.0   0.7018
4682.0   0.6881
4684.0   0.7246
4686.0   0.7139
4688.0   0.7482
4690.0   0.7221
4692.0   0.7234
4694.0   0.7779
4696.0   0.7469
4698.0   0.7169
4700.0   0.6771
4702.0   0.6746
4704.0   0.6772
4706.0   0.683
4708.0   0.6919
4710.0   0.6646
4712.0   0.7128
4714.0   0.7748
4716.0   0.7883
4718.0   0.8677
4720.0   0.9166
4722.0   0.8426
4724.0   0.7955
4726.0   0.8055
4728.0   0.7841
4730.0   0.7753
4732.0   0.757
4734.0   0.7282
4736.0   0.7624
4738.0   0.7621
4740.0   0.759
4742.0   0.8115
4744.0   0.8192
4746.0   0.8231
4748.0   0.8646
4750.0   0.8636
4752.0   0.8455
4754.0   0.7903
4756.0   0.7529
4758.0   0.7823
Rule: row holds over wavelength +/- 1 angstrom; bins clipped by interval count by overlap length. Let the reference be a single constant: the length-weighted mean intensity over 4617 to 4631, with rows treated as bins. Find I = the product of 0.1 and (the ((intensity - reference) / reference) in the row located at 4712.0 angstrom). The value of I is -0.008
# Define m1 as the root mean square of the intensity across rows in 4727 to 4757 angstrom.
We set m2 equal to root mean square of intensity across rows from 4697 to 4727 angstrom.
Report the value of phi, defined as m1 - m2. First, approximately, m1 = 0.794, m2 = 0.757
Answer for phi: 0.04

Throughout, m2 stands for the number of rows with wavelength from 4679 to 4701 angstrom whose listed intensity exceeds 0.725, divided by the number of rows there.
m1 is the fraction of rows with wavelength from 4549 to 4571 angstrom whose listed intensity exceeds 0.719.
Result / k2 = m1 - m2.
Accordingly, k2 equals 0.36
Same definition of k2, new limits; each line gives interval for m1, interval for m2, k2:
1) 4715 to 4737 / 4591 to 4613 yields 0.55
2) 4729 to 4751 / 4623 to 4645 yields 0.09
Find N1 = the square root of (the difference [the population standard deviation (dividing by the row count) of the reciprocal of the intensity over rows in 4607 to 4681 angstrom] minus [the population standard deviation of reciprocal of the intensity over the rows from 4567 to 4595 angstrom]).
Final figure 0.08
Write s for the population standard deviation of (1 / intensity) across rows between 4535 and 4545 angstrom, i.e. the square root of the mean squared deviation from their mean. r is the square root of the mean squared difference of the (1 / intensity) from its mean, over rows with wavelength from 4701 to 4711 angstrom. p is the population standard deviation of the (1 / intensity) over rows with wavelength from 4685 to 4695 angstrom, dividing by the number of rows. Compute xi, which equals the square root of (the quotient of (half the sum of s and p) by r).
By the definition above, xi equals 1.3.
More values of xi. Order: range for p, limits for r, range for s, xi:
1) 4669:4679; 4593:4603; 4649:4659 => 1.5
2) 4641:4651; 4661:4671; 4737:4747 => 0.9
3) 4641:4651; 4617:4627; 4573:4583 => 0.9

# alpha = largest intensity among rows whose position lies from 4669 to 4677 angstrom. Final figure 0.7878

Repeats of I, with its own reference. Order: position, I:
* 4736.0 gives -0.002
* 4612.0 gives 0.008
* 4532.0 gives -0.014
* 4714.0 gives 0.000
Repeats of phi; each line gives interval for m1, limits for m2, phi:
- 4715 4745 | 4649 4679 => 0.08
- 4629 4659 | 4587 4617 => -0.02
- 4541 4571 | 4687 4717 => 0.00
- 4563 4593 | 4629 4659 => 0.00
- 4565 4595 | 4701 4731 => -0.04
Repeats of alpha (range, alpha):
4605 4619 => 0.8368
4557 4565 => 0.7456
